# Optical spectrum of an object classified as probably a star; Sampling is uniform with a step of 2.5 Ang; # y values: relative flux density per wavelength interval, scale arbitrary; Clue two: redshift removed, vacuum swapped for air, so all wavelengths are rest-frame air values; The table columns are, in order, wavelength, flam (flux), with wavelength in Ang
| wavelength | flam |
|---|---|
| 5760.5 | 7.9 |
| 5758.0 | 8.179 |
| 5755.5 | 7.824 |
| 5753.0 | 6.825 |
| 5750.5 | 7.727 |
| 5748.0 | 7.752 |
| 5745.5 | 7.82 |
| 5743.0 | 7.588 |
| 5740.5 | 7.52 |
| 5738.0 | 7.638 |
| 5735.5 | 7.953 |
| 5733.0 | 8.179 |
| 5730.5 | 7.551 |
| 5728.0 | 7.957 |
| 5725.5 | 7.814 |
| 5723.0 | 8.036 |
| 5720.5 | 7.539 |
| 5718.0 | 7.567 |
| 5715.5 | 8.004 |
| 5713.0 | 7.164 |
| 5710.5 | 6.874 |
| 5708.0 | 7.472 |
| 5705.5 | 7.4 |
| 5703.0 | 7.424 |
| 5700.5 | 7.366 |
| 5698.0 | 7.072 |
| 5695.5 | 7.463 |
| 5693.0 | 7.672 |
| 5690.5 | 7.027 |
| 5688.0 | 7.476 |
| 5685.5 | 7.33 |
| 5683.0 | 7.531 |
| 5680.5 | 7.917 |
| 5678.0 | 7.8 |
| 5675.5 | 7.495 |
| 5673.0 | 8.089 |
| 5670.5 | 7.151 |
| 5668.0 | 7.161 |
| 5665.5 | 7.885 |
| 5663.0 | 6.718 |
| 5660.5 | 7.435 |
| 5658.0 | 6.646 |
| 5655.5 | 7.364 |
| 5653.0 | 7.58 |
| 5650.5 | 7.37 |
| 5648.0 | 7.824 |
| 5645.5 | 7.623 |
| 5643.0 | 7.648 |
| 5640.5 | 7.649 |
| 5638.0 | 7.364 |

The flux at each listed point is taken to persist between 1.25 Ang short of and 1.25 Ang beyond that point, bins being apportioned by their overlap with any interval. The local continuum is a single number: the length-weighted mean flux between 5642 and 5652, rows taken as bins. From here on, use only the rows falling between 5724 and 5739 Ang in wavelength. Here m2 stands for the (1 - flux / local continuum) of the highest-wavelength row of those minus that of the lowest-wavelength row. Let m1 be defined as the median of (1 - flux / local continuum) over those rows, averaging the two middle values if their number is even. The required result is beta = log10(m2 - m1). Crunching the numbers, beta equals -1.2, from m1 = -0.04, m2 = 0.02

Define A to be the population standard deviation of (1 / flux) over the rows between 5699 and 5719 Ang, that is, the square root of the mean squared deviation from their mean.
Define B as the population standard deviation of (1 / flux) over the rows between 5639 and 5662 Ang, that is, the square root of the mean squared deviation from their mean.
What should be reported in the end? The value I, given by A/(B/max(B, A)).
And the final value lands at 0.0055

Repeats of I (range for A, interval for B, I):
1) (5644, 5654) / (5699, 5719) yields 0.0028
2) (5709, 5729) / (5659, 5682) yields 0.0071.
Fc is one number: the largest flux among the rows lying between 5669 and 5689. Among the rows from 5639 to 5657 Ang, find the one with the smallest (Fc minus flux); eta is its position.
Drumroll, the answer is 5648.0 Ang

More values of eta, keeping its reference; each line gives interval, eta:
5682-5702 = 5693.0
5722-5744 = 5733.0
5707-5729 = 5723.0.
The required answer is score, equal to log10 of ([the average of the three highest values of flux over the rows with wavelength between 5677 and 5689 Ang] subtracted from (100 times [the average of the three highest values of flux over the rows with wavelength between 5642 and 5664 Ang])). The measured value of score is 2.88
